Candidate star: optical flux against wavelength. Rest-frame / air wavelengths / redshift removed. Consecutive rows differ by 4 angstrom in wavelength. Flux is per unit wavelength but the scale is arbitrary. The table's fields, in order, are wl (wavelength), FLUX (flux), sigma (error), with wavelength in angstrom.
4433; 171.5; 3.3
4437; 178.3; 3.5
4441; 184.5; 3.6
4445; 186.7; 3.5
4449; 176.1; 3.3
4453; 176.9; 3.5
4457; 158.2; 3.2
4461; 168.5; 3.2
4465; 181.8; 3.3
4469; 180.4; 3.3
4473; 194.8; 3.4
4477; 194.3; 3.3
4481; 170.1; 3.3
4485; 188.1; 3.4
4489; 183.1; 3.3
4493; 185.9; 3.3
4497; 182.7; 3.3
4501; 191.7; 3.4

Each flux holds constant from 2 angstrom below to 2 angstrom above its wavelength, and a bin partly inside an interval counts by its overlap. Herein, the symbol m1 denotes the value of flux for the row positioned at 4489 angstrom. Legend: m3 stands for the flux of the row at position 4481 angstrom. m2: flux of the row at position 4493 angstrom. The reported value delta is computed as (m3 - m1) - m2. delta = -199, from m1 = 183.1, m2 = 185.9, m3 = 170.1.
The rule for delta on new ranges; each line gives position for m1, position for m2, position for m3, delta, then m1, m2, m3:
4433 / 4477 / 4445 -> -179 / 171.5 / 194.3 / 186.7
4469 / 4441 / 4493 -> -179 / 180.4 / 184.5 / 185.9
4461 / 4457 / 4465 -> -145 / 168.5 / 158.2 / 181.8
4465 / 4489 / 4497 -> -182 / 181.8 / 183.1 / 182.7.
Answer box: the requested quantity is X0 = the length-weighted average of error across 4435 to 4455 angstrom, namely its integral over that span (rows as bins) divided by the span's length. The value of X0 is 3.48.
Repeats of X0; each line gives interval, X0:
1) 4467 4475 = 3.35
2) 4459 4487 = 3.31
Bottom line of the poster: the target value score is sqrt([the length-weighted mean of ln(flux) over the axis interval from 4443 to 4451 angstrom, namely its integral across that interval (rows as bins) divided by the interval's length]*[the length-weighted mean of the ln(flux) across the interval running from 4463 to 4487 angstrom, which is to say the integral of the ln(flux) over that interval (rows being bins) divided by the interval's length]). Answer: 5.21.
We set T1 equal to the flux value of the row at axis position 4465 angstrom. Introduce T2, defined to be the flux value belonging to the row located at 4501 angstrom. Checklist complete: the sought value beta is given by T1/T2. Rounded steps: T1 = 181.8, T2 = 191.7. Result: 0.95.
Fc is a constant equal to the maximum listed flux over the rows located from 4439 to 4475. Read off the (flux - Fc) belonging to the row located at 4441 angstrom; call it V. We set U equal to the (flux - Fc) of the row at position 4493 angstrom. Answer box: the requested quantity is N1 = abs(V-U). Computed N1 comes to 1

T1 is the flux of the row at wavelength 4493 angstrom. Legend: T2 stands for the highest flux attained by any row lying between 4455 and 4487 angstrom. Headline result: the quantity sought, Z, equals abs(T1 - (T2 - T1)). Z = 177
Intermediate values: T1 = 185.9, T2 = 194.8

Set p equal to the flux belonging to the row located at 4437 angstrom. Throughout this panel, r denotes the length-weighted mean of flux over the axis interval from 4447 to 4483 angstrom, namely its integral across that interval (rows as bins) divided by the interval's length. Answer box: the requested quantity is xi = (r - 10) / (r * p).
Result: 0.0053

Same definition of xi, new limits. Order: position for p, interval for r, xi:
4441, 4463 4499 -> 0.0051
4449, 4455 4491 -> 0.0054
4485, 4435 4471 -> 0.0050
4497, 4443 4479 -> 0.0052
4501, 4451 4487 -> 0.0049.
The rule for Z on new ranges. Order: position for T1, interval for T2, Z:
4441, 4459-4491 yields 174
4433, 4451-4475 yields 148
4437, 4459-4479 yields 162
